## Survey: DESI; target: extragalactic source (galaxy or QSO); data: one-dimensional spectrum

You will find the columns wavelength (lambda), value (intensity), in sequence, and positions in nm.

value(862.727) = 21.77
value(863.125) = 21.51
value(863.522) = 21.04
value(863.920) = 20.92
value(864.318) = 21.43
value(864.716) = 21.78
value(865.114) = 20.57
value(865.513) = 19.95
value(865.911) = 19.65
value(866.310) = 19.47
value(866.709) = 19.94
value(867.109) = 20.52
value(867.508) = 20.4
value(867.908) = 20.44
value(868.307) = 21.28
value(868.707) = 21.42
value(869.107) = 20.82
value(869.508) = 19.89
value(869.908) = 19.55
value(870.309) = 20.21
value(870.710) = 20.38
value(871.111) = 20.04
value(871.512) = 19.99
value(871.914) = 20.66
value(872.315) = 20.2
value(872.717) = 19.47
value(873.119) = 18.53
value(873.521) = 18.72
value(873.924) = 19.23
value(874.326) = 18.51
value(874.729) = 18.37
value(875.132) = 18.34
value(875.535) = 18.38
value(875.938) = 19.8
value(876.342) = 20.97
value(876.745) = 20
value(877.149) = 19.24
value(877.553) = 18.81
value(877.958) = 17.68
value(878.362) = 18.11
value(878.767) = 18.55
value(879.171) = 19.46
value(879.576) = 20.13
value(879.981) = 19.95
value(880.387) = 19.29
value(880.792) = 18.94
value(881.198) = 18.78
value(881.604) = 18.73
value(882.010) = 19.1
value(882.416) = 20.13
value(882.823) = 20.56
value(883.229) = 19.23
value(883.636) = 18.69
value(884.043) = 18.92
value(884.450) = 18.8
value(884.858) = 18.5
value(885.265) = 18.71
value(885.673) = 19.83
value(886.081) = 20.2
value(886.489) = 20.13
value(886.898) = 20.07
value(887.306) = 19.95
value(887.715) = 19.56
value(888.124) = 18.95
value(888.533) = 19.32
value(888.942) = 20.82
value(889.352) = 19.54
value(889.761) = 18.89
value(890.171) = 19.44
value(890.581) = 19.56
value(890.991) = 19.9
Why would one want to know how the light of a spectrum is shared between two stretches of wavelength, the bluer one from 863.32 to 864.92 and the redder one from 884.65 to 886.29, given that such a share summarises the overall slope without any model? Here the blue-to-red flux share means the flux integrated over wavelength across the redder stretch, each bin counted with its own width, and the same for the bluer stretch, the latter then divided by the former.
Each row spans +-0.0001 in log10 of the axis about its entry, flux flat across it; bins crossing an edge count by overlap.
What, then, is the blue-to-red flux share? 1.08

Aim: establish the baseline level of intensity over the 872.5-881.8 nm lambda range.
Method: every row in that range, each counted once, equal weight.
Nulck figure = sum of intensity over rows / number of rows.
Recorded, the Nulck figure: 19.0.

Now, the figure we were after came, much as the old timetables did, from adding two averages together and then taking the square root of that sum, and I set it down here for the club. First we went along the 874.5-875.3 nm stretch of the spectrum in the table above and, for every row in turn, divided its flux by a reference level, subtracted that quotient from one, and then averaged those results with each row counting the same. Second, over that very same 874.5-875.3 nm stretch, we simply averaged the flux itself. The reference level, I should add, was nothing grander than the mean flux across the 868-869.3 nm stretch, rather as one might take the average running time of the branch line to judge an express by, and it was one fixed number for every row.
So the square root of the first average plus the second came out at 4.30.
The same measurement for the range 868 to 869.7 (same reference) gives 4.57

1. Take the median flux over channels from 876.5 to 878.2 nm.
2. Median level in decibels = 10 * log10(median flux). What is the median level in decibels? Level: 12.8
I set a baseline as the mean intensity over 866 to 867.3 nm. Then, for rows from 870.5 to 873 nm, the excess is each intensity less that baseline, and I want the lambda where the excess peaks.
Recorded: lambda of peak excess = 871.914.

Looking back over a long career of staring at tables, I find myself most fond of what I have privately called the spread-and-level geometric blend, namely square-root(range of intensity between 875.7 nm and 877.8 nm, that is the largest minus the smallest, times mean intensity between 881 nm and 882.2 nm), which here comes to 6.4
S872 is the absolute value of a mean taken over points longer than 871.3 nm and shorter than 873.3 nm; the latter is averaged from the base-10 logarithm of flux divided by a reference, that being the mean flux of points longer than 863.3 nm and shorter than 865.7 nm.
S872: 0.025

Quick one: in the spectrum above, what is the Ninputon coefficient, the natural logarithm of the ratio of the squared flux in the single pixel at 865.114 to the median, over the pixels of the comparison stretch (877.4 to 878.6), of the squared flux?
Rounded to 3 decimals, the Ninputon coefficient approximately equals 0.255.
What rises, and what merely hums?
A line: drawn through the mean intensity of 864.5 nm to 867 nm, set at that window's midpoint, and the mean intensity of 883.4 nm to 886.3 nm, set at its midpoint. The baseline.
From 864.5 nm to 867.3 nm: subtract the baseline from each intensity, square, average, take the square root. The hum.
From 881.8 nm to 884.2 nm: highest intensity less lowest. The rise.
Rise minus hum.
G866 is 1.2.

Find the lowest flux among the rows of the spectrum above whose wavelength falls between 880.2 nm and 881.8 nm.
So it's 18.73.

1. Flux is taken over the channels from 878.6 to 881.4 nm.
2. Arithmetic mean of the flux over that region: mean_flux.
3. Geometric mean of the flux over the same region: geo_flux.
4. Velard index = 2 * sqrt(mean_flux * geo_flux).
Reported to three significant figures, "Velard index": 38.6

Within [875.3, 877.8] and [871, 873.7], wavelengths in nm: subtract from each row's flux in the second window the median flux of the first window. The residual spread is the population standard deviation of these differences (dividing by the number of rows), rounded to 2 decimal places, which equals 0.73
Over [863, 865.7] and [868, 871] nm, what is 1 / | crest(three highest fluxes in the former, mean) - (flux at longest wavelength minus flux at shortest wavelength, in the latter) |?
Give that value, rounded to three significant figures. 0.0445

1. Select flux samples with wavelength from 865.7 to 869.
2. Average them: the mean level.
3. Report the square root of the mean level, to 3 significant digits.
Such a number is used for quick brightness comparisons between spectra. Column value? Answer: 4.52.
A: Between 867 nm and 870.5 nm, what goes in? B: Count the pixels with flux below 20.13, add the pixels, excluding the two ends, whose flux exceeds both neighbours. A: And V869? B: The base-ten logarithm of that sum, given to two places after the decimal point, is 0.48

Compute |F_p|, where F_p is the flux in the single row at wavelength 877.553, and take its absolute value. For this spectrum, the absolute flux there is 18.8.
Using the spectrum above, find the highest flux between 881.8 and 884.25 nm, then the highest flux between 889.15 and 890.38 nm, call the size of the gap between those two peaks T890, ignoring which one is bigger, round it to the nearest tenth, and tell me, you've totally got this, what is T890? 1.0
